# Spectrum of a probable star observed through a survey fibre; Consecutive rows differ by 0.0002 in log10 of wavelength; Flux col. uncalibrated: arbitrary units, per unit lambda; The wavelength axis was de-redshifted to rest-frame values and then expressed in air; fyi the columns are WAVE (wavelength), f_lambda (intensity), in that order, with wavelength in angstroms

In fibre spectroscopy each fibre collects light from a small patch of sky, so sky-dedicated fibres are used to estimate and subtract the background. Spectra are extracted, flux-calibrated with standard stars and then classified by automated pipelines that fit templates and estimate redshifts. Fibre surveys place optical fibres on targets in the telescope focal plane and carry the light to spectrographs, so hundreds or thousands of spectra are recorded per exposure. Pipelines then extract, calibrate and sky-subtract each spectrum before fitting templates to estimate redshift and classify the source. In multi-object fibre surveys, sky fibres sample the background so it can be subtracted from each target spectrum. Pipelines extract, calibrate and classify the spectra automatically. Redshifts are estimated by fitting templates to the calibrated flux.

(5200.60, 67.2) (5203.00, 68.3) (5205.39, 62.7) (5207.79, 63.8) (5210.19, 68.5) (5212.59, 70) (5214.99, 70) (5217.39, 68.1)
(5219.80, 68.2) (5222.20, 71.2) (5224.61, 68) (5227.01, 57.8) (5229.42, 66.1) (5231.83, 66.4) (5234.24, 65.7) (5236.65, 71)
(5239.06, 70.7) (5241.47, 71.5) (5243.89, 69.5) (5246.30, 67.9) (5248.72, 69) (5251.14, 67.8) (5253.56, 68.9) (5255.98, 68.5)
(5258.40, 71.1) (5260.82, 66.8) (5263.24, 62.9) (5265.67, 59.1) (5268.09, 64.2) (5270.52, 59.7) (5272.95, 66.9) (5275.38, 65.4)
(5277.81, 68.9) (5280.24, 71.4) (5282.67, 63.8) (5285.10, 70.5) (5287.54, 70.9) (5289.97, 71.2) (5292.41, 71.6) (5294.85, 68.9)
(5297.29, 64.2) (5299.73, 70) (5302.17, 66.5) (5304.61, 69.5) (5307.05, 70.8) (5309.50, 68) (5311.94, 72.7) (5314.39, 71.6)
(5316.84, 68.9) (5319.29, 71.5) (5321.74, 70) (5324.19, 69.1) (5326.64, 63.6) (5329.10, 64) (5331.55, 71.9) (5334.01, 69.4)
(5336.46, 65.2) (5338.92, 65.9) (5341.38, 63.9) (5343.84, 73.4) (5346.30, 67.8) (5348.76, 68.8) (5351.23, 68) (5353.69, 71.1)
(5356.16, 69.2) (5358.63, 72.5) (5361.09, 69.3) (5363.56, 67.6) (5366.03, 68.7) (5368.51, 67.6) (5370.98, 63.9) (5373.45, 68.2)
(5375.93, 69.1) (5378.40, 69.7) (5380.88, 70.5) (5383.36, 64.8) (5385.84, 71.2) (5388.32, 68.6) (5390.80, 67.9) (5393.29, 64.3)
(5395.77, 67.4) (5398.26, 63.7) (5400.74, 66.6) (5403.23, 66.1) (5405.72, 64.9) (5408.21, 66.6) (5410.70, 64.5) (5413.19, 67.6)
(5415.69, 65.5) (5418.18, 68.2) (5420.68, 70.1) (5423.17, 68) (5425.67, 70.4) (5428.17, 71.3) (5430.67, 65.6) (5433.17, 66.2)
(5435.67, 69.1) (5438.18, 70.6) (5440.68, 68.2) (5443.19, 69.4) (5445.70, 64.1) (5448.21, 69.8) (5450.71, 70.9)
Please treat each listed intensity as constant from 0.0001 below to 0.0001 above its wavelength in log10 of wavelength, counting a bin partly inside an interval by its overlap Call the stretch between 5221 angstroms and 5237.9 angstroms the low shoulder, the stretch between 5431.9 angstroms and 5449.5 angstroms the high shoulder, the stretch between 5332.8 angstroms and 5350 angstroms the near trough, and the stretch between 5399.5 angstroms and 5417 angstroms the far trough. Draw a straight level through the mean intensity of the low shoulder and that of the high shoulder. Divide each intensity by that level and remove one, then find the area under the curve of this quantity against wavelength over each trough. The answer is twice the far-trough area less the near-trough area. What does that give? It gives -1.1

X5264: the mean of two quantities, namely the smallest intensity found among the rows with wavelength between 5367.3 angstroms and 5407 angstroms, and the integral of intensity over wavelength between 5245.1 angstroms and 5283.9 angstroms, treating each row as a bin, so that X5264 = 1320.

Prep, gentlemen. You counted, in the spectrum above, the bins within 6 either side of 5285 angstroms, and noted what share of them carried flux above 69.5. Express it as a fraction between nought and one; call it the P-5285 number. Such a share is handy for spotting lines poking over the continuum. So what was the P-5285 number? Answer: 0.80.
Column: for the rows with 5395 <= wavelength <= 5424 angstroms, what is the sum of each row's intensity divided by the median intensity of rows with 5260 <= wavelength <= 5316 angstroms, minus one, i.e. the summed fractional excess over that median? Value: -0.40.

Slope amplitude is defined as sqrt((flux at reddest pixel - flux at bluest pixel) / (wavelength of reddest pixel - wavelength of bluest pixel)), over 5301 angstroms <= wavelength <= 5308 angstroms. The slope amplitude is 0.94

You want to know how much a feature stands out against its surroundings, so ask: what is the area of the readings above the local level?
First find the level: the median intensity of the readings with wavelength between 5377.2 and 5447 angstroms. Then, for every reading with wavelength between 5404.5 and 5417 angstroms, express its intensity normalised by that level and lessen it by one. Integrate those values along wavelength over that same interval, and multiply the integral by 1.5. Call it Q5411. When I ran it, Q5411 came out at -0.5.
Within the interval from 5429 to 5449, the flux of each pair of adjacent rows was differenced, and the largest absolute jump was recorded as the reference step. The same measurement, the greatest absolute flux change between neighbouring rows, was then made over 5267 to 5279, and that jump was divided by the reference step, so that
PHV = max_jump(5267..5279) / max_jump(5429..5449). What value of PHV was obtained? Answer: 1.3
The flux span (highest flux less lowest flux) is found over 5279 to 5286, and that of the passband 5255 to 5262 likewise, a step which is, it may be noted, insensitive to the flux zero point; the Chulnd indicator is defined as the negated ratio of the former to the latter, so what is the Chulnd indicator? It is -1.77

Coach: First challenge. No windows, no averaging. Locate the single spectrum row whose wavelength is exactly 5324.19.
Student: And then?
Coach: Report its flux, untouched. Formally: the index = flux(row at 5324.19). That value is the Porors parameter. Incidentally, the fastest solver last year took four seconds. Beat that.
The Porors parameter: 69.1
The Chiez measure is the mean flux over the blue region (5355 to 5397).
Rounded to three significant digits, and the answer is 68.3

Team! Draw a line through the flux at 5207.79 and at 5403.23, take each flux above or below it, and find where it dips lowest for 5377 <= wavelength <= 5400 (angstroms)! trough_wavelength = 5398.26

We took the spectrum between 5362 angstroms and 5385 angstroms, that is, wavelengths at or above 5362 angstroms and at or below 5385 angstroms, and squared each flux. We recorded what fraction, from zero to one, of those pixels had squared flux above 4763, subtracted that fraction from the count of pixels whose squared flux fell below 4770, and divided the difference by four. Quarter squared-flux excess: 1.4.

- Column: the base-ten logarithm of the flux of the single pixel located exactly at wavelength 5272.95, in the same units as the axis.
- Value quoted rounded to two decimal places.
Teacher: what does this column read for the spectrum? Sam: 1.83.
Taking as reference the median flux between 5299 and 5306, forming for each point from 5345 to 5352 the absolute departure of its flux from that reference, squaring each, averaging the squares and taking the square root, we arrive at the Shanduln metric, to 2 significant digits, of 1.4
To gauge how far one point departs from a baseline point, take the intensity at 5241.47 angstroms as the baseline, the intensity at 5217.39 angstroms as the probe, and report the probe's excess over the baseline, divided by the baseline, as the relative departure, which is -0.05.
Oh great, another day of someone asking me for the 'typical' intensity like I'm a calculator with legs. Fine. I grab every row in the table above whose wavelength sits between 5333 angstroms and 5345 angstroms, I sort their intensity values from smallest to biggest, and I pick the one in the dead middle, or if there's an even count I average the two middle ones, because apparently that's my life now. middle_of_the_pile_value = 65.9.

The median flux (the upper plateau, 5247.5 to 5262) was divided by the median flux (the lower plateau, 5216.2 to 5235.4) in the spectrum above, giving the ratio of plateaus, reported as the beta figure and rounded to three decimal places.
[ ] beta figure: 1.022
